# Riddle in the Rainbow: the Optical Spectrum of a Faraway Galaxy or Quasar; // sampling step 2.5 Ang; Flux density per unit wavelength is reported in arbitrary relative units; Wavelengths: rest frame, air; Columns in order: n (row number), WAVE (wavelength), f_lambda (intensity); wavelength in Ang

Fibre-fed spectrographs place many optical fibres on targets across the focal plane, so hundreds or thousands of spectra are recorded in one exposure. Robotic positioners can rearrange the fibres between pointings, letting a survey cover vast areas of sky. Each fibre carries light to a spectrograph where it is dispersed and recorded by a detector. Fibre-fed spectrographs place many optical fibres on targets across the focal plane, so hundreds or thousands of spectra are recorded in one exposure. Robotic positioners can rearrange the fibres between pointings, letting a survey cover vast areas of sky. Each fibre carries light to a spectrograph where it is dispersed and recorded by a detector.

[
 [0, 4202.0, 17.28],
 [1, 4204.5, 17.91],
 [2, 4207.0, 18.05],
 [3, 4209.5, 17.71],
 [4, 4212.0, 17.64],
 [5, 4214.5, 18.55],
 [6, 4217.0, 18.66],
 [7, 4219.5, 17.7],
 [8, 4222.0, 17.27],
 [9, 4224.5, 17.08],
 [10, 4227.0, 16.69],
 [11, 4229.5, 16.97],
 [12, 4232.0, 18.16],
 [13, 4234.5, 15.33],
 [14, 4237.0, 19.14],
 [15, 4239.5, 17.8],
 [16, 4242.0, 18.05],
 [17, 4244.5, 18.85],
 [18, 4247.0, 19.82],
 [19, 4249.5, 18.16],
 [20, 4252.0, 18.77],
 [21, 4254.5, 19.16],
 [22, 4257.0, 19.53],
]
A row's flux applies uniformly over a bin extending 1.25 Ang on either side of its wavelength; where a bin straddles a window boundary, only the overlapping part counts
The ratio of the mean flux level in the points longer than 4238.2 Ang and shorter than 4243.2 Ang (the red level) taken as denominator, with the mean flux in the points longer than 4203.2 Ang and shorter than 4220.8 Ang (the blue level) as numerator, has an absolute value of 1.01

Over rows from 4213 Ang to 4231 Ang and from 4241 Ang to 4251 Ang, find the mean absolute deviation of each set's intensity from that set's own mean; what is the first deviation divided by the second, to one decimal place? 1.0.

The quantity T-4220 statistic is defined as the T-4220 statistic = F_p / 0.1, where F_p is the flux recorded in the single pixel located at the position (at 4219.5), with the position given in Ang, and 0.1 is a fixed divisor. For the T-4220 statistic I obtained 177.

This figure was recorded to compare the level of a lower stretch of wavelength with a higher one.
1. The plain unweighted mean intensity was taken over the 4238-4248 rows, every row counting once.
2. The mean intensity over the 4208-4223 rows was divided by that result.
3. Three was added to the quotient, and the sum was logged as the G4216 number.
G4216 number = 3.96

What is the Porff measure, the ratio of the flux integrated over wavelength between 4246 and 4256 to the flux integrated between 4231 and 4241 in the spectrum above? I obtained 1.078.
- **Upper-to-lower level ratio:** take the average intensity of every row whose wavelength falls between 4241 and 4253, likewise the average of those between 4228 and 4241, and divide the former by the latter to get 1.07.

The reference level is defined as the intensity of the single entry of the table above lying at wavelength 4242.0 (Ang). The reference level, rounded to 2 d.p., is 18.05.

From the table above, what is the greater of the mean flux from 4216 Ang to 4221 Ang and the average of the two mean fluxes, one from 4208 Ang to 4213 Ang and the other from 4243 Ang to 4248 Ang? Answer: 18.5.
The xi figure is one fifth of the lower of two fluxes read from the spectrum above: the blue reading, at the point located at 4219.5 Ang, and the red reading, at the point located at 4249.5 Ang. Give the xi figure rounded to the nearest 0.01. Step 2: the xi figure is 3.54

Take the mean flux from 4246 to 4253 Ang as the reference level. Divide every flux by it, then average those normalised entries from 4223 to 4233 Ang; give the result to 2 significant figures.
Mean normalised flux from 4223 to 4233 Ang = 0.91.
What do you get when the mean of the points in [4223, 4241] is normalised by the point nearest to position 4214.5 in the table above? 0.93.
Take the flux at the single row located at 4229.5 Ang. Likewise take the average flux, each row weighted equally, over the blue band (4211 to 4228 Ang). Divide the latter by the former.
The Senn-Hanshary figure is 1.04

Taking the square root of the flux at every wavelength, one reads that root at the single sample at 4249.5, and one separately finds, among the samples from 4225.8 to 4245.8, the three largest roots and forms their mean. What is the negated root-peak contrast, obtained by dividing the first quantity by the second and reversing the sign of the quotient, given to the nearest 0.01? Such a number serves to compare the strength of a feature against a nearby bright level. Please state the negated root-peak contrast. -0.99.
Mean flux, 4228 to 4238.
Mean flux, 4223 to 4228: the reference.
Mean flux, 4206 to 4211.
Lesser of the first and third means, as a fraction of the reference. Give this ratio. 1.03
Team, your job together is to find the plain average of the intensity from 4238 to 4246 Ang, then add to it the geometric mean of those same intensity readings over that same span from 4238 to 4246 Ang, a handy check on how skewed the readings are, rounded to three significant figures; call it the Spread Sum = 36.5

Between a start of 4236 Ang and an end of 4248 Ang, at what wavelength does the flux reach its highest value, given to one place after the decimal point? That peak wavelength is 4247.0 Ang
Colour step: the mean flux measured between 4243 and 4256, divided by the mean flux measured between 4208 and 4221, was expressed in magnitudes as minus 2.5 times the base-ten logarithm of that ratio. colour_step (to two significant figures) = -0.053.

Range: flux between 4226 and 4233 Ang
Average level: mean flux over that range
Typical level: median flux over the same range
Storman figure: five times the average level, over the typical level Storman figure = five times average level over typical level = 5.09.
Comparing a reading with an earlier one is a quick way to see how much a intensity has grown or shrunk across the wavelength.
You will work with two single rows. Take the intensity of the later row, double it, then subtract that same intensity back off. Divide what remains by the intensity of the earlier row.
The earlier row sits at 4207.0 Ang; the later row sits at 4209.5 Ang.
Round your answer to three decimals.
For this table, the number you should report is 0.981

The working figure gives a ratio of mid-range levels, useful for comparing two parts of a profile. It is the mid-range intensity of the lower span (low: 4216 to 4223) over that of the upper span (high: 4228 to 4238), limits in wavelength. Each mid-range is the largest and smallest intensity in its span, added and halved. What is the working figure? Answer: 1.04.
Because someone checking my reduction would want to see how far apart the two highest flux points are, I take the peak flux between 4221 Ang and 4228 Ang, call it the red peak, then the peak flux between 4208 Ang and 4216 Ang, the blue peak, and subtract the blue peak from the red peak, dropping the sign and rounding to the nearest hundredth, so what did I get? 1.28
